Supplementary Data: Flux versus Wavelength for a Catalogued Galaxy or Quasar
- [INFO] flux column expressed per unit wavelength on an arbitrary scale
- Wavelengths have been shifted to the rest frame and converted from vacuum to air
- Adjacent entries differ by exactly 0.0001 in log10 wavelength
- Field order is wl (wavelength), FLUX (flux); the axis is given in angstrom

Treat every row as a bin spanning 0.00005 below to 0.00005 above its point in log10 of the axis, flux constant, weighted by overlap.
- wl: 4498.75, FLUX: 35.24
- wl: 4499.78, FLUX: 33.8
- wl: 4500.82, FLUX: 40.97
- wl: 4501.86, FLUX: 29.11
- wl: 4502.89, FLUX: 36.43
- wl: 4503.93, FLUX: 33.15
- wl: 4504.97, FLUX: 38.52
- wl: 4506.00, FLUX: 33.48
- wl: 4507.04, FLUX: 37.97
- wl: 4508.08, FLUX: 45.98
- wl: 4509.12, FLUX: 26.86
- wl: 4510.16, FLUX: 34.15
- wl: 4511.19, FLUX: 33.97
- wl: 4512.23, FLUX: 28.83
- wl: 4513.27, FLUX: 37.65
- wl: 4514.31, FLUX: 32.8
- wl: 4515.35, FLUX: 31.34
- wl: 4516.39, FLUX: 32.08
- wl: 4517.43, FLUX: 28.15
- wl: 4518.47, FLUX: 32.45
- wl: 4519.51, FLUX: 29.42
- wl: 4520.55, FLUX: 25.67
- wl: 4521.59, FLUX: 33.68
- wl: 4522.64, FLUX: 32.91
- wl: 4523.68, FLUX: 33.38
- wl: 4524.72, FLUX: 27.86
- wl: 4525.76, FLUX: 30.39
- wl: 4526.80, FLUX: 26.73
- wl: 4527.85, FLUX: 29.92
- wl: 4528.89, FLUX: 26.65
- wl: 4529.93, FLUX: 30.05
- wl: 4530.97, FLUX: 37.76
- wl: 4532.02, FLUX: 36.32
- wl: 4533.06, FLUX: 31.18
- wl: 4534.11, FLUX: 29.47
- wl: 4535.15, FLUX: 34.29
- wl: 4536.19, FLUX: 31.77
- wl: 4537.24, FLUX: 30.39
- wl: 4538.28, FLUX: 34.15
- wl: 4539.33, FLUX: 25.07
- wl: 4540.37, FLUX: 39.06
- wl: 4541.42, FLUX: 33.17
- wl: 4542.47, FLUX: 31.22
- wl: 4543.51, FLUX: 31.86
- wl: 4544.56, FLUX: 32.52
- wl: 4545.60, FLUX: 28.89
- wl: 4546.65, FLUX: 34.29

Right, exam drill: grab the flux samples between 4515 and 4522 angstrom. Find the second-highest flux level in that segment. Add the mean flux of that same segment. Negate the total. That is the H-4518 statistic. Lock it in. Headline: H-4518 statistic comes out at -62.8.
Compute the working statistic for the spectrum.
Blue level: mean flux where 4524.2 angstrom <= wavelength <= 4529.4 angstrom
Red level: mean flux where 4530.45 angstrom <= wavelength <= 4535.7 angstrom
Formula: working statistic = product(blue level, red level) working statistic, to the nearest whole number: 957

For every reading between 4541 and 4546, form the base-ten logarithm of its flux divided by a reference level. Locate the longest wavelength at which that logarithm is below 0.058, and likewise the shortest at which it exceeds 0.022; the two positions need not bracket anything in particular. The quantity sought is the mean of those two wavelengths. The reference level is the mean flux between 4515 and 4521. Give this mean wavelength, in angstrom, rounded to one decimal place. 4543.5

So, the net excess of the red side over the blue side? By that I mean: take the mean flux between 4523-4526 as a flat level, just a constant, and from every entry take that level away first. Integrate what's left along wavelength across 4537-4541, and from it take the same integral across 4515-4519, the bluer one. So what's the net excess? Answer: 5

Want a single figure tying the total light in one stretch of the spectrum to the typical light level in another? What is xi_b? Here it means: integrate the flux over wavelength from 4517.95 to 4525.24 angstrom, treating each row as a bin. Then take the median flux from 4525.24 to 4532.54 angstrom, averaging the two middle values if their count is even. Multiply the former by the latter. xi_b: 6738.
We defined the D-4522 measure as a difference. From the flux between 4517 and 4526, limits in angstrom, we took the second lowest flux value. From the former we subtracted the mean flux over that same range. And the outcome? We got -2.6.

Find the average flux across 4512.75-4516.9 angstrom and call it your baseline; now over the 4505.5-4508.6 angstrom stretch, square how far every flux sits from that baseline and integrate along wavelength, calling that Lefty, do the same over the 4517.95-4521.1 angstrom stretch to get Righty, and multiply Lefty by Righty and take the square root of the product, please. 122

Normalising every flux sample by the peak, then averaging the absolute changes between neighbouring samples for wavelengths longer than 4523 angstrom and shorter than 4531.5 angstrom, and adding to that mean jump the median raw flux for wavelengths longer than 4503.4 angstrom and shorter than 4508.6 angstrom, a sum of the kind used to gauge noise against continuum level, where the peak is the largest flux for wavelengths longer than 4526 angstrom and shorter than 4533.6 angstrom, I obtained 38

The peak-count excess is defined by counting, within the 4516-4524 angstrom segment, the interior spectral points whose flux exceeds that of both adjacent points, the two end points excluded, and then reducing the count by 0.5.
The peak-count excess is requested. 1.5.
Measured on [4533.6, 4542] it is 2.5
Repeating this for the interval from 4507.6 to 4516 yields 1.5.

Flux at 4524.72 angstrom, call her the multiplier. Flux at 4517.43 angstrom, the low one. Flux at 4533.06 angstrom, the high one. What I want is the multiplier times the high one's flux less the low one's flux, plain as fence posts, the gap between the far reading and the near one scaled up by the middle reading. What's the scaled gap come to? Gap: 84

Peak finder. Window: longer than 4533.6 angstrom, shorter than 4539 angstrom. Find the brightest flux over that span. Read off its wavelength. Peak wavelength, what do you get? 4535.15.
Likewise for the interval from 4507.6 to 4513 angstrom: 4508.08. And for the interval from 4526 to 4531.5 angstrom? 4530.97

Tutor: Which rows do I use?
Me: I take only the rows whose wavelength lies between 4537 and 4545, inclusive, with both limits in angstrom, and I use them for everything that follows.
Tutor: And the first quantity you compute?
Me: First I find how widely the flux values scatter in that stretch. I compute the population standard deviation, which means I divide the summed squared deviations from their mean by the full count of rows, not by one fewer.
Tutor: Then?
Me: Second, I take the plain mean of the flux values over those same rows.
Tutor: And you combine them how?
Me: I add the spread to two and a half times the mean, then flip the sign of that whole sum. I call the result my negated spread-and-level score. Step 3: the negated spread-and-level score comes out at -84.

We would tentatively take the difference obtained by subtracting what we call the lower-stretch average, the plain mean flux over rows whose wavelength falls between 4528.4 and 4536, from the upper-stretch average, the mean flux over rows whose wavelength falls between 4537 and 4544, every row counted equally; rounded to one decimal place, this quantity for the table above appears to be -0.1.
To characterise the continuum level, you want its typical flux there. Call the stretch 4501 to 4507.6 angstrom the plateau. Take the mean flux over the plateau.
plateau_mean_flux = 35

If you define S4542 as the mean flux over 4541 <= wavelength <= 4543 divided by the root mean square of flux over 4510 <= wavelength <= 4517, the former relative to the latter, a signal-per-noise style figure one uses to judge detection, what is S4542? 0.97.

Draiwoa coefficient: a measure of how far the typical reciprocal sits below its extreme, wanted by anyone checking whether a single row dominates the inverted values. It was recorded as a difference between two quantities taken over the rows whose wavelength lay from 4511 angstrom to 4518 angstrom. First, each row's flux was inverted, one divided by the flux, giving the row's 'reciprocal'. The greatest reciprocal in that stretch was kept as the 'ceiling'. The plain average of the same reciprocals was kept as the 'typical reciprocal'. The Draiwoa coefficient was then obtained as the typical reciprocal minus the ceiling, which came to -0.0041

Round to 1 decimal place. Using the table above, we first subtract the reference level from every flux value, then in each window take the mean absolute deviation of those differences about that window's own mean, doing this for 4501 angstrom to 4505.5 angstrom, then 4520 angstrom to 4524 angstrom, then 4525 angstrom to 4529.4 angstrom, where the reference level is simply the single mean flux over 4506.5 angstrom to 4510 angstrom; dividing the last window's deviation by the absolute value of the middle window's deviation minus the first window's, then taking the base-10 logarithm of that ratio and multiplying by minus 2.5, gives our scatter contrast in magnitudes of -1.9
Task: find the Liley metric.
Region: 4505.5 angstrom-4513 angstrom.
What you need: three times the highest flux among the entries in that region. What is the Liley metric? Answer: 138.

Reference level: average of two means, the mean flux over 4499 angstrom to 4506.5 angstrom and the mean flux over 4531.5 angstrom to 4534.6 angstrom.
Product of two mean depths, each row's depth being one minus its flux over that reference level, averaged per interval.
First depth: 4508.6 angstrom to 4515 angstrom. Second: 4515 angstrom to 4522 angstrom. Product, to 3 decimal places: 0.004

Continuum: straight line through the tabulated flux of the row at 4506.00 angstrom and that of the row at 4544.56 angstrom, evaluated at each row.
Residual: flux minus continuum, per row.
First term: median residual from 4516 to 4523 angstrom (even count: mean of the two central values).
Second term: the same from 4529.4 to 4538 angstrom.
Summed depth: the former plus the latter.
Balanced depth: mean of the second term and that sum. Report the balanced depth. -1.9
